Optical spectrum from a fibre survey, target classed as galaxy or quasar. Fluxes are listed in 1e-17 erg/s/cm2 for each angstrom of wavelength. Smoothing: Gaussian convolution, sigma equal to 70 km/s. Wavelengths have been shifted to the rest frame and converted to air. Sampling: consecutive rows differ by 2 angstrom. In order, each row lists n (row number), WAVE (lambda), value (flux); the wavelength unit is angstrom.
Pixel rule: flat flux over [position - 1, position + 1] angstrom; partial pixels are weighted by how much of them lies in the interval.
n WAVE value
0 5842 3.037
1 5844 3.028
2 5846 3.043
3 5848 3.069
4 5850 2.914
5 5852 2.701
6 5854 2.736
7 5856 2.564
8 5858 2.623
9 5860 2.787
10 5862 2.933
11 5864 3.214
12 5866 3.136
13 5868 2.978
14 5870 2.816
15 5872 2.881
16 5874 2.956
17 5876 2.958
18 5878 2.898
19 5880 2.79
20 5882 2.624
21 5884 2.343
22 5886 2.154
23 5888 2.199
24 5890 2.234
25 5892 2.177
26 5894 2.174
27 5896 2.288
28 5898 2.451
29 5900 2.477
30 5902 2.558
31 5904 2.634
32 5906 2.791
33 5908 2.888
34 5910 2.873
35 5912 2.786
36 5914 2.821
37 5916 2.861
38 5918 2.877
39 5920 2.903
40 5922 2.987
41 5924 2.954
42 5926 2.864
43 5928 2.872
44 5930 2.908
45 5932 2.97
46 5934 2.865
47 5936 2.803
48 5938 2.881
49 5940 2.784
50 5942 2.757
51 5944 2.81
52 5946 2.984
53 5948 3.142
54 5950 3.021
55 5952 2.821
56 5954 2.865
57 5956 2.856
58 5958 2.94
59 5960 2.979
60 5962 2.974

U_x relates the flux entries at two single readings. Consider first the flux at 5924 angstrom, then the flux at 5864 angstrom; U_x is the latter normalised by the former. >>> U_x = 1.09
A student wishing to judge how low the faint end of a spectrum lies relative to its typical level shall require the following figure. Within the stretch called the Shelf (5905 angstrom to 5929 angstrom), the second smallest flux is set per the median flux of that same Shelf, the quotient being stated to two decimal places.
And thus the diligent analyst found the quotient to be 0.97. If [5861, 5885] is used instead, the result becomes 0.90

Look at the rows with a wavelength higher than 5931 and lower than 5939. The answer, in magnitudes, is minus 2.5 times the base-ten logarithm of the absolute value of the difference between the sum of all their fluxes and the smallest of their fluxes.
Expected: -2.35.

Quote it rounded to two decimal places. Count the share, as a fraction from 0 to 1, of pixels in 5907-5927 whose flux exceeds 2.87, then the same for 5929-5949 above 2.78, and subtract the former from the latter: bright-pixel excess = 0.30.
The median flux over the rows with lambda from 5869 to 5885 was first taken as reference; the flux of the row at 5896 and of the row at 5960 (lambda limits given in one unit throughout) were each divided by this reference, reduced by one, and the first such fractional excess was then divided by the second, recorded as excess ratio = -4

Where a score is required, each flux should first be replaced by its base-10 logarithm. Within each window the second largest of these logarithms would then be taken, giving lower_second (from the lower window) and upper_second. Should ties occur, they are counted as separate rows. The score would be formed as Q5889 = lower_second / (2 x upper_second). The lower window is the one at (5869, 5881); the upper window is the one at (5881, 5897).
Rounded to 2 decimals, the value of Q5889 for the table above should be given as 0.64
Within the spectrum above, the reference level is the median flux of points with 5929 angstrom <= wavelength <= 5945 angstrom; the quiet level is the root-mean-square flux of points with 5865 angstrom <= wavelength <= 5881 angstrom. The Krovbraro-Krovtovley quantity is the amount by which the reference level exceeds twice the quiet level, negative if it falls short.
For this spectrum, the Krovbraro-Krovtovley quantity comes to -3.0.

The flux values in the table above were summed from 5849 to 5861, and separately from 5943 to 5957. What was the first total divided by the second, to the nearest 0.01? 0.80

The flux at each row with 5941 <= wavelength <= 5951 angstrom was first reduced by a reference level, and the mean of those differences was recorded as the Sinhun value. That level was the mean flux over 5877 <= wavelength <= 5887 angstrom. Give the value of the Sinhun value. 0.38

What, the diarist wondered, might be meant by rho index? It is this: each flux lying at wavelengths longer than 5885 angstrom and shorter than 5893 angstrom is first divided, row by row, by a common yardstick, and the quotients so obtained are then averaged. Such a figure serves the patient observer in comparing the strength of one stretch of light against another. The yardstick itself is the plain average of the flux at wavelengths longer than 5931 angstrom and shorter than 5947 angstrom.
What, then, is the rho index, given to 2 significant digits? 0.77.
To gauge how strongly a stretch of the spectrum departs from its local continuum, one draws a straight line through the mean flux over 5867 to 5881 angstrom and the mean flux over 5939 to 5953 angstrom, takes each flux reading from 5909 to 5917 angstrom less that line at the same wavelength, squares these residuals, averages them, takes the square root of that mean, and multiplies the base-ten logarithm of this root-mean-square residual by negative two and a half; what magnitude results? 2.8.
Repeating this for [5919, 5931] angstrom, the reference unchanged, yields 3.3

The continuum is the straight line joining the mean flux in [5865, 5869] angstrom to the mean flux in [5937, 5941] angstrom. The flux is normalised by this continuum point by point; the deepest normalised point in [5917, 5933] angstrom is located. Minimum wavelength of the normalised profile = 5918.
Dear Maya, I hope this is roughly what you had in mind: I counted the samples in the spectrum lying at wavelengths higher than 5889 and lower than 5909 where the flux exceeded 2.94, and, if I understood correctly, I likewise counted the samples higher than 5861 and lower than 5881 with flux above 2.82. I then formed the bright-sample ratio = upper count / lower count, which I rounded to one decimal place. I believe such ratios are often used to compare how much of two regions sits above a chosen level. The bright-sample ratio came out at 0.0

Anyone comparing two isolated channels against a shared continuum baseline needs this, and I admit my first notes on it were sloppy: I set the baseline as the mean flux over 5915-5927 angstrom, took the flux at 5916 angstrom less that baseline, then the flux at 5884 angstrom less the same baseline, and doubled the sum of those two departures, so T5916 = -1.2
